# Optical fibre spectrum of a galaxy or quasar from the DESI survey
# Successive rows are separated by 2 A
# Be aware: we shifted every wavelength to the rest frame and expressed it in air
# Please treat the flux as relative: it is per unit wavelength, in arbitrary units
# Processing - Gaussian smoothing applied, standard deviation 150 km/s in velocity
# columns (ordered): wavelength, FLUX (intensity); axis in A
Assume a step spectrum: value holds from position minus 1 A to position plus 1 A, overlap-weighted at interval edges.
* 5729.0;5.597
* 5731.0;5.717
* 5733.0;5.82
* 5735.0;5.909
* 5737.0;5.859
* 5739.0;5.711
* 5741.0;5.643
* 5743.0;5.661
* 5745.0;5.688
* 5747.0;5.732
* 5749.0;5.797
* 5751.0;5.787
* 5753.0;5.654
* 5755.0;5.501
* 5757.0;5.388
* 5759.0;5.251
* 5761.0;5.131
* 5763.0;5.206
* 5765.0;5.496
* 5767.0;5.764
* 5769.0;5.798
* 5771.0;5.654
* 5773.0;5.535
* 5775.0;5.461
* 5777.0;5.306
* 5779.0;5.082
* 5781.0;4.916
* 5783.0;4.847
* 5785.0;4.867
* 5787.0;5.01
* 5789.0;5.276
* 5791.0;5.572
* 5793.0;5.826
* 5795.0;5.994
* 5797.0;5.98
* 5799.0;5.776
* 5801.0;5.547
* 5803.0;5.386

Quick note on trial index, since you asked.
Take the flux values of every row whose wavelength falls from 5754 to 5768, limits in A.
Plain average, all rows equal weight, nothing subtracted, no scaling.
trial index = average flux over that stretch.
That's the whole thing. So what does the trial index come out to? 5.39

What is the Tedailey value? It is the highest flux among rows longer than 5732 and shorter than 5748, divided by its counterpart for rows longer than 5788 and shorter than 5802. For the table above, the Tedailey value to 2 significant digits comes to 0.99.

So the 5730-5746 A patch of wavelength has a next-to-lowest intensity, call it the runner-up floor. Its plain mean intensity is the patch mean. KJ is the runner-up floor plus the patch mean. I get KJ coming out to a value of 11.4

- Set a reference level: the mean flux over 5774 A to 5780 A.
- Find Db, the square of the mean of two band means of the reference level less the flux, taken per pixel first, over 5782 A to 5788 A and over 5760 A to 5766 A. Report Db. 0.036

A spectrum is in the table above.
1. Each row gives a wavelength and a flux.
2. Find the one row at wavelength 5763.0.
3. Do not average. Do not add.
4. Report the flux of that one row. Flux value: 5.206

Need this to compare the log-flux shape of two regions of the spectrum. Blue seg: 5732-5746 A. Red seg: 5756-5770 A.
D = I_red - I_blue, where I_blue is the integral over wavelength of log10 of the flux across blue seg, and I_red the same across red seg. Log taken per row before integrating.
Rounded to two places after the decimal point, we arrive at -0.36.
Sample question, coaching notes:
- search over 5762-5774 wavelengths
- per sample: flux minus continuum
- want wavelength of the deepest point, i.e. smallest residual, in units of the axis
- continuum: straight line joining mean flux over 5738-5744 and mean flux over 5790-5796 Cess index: 5763.0 A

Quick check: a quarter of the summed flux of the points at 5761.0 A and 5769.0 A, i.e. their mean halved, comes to 2.73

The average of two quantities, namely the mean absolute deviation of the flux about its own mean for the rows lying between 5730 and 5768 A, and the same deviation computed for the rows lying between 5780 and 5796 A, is 0.282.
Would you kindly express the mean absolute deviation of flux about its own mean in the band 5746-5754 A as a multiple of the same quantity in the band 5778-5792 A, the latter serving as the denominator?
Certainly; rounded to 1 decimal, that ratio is 0.3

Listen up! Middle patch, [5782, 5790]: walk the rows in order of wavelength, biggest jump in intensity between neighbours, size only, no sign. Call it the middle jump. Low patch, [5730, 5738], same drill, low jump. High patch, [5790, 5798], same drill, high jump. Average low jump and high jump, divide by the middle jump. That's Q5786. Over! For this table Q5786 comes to 0.67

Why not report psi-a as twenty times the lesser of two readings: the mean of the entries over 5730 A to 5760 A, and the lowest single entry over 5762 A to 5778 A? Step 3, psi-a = 104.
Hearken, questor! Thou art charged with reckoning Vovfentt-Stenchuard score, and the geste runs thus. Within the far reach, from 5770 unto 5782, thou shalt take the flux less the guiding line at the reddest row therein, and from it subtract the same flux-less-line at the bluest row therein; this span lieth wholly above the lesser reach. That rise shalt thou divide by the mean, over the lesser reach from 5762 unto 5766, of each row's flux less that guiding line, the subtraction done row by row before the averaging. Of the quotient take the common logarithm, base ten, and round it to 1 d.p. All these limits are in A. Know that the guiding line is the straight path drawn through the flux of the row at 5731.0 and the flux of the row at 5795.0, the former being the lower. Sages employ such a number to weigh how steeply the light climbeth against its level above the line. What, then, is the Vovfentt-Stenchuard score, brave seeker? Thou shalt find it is 0.2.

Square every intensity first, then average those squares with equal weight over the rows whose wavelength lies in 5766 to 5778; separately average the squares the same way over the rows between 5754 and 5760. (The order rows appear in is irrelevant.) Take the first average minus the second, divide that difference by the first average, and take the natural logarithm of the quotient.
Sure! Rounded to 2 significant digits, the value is -2.6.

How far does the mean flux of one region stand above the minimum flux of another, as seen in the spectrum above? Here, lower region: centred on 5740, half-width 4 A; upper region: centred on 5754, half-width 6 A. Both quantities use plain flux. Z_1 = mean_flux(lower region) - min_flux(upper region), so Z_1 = 0.47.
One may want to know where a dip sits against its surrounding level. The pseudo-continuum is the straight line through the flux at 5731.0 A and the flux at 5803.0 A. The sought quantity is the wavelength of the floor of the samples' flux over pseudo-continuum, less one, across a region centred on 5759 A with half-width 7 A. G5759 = 5761.0 A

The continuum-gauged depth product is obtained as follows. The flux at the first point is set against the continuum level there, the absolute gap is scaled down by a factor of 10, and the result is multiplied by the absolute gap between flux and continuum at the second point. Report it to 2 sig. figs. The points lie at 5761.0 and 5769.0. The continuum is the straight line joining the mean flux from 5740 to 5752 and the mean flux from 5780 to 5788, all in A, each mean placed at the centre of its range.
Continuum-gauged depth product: 0.015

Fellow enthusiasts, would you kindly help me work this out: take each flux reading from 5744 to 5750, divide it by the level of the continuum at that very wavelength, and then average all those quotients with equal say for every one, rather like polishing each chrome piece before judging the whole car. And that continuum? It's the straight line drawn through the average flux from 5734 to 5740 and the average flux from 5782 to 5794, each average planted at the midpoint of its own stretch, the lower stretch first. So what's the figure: 1.01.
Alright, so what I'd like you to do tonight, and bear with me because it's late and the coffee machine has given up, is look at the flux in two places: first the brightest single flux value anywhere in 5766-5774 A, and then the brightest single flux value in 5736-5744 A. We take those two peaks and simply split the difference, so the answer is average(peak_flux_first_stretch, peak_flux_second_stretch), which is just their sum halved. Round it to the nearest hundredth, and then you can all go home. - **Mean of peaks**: 5.83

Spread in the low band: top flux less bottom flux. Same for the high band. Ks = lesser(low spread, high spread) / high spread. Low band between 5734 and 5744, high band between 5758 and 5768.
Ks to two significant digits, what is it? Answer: 0.42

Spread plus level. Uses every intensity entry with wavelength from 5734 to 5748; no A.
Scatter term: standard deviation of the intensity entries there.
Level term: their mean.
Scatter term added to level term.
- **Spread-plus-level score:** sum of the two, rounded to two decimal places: 5.84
